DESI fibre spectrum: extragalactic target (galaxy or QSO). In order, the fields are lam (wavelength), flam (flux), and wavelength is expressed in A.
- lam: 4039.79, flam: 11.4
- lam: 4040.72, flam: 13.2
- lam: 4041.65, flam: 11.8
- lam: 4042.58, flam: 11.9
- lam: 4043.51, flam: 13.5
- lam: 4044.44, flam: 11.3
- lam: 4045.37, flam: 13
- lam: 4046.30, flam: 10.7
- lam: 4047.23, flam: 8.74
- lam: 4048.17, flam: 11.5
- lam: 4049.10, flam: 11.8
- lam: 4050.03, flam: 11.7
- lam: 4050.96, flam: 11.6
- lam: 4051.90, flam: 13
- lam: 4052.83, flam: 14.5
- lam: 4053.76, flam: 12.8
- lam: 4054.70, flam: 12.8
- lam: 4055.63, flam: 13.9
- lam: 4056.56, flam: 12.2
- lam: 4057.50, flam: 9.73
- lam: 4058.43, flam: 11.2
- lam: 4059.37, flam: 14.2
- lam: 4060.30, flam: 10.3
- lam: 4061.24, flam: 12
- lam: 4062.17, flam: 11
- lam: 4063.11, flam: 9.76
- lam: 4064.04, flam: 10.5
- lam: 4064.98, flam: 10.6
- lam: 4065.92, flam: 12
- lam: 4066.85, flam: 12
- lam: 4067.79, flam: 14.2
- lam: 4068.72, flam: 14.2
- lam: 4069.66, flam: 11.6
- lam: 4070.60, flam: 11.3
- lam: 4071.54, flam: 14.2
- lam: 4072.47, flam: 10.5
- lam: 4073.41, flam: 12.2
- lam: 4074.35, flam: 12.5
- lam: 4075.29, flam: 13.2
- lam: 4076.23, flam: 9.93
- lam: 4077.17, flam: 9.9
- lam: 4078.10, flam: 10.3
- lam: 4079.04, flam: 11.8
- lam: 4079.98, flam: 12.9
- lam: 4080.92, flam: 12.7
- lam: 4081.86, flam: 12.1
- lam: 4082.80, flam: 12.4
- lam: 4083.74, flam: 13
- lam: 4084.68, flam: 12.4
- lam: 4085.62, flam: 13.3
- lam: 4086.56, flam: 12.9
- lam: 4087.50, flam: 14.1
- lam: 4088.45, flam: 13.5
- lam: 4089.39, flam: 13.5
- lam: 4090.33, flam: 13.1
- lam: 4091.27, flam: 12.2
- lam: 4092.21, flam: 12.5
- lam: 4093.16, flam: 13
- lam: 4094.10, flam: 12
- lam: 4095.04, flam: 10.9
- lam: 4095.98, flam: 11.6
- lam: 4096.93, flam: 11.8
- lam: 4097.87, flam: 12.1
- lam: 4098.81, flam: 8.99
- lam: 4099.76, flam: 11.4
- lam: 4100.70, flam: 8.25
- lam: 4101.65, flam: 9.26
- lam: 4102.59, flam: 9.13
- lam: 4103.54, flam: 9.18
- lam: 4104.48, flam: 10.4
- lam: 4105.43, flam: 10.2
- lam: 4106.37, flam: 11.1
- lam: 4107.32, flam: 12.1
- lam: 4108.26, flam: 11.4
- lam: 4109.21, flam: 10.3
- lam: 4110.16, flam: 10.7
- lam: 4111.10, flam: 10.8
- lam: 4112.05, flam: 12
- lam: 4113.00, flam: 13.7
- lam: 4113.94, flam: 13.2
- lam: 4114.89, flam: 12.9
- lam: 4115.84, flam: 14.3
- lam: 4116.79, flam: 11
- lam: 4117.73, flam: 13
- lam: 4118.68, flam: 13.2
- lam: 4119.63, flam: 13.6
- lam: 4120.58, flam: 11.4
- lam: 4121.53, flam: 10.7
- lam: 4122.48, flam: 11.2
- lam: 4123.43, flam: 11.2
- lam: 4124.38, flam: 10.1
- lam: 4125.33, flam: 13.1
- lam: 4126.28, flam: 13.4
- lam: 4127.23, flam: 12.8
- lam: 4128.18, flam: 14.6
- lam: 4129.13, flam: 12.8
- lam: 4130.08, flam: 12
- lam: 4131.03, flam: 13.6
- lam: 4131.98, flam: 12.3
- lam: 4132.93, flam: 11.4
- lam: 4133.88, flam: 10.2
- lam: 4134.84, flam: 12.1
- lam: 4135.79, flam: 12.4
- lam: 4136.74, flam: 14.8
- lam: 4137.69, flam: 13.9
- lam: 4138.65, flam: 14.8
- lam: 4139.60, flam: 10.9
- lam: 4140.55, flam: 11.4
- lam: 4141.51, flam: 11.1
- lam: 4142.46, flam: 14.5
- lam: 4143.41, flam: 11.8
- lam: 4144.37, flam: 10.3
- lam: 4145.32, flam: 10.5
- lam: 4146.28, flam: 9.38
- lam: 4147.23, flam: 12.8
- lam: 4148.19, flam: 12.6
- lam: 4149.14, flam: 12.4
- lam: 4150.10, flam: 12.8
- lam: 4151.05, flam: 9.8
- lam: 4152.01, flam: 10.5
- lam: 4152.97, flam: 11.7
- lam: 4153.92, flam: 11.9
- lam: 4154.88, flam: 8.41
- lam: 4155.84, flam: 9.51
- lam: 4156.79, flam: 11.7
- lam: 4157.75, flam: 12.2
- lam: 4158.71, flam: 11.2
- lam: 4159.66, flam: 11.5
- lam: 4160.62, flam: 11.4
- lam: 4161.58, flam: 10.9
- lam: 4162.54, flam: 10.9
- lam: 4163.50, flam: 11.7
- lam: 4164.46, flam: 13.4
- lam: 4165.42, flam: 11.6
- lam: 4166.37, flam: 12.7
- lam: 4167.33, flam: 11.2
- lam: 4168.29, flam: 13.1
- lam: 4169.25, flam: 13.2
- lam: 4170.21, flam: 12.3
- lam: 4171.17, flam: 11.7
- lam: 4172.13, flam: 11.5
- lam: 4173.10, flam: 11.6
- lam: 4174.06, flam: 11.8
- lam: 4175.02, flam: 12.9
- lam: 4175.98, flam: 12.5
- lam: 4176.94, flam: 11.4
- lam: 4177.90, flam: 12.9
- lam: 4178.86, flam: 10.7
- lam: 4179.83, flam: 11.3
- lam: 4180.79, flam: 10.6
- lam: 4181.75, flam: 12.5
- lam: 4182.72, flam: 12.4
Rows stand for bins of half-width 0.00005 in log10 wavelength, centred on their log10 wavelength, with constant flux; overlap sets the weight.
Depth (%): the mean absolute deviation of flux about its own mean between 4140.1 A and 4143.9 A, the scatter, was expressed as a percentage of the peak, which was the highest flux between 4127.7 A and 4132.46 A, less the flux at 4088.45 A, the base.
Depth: 105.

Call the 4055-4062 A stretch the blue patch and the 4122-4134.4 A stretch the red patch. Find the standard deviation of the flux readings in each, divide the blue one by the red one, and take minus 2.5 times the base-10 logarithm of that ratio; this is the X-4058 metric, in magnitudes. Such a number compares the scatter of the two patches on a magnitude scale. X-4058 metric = -0.2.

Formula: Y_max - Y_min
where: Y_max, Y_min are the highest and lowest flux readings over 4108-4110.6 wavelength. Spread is 1.1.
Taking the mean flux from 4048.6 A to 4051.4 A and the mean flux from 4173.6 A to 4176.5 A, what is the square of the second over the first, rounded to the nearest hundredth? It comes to 1.12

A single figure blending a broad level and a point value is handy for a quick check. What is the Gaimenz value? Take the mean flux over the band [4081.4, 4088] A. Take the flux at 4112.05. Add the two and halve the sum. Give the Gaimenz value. 12.4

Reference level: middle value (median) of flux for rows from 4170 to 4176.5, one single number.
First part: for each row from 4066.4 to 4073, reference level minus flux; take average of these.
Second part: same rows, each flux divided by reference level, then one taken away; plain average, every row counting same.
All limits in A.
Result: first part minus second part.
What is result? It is -0.8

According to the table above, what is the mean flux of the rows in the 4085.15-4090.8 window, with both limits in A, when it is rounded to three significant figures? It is 13.4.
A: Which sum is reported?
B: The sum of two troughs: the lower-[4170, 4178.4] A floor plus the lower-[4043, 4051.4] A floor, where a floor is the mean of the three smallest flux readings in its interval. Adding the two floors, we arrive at 21.7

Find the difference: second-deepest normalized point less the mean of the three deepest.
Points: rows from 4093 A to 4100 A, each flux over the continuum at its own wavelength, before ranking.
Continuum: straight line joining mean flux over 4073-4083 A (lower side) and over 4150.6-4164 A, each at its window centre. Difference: 0.038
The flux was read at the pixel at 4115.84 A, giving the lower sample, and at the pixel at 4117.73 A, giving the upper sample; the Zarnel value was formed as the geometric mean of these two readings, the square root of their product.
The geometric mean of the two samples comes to 13.6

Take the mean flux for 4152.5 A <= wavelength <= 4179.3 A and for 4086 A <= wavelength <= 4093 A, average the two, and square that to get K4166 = 154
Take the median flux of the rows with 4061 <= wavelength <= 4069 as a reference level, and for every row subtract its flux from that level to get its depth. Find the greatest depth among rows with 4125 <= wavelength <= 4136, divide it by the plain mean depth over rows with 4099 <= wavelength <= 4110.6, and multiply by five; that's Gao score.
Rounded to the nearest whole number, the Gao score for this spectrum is 5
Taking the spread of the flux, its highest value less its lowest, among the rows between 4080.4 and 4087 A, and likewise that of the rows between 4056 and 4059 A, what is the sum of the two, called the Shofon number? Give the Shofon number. 3.67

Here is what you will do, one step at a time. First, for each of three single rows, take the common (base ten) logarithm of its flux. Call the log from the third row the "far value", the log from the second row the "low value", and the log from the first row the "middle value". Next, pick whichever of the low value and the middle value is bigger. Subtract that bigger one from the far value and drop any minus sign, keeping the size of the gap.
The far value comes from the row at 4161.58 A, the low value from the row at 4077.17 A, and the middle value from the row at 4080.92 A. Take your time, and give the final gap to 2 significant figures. 0.066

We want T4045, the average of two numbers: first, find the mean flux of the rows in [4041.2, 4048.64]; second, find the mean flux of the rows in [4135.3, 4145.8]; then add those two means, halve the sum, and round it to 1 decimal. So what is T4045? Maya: 12.0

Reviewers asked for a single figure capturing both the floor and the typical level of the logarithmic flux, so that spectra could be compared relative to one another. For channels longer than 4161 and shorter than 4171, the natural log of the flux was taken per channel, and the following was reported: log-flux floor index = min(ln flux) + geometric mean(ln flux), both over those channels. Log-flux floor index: 4.88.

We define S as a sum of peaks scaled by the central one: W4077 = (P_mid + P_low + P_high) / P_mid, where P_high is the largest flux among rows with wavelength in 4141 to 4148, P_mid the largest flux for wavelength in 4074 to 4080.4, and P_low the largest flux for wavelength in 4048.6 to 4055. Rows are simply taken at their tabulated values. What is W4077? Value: 3.2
